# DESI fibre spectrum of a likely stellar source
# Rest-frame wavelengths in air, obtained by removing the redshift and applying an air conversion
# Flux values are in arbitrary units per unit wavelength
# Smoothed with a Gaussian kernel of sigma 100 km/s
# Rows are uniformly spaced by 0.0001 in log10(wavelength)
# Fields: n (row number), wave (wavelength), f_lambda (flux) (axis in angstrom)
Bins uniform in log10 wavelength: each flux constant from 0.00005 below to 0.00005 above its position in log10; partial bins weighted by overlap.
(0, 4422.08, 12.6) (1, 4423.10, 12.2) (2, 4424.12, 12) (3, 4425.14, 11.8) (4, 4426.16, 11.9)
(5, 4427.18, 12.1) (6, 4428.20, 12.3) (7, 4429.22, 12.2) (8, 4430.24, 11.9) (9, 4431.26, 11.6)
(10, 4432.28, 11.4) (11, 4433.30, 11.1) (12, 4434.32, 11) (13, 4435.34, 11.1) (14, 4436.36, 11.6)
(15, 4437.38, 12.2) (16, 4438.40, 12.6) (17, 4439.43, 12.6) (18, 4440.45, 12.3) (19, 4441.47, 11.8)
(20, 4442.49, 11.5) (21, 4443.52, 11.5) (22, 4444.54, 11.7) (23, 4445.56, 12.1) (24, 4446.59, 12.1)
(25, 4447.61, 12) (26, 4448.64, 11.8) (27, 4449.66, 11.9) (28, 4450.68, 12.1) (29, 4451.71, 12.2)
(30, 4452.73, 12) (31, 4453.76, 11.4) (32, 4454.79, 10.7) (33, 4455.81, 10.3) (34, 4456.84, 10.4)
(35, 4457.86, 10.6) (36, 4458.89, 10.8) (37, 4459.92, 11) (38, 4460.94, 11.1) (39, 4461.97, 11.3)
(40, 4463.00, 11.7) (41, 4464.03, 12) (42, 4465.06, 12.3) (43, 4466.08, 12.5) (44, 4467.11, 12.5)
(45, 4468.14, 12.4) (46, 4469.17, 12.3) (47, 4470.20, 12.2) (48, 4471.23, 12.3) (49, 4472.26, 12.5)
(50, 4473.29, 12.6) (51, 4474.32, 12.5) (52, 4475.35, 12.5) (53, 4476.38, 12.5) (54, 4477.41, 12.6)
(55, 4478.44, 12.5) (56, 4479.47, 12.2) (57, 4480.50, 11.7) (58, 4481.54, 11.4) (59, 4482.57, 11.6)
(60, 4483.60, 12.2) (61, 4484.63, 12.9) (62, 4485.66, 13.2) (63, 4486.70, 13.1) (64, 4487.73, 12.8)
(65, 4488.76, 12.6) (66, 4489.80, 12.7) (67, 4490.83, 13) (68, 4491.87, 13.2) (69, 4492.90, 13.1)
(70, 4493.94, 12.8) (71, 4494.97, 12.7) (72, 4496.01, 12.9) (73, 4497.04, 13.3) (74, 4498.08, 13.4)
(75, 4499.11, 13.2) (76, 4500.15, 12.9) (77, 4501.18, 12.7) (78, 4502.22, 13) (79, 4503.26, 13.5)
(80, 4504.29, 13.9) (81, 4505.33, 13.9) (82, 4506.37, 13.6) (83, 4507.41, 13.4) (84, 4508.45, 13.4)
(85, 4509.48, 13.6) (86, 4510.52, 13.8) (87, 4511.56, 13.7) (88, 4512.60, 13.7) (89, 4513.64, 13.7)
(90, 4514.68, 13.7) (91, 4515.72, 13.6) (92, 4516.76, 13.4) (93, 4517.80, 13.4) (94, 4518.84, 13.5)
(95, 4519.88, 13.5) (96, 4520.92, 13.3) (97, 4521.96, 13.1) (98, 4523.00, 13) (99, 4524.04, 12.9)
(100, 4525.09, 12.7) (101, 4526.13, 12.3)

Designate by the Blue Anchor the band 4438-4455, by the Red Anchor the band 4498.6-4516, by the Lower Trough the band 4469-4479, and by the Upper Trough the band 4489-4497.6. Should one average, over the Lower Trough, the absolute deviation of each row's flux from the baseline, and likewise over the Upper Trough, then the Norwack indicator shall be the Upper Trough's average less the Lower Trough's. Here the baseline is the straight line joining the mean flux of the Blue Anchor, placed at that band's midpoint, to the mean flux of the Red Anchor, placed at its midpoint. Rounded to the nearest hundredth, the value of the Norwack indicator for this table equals 0.05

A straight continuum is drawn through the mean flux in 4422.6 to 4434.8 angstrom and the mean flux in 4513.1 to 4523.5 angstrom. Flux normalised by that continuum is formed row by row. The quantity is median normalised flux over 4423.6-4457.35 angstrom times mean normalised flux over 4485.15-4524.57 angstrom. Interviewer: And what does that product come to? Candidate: 0.988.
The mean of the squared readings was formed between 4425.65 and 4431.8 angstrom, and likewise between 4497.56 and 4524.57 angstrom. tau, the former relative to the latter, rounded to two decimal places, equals 0.80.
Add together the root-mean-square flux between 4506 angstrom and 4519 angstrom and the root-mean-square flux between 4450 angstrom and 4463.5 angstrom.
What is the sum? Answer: 24.8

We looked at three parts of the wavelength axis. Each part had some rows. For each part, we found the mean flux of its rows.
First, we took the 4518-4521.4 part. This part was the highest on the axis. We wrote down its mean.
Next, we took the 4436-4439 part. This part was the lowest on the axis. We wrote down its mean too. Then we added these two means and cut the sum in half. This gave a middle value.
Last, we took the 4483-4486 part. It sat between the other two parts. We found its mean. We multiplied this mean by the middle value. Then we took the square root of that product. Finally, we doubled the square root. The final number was 25.5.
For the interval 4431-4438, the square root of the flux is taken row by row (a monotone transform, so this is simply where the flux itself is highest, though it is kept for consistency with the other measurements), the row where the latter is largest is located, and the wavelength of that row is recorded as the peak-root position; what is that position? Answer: 4437.38 angstrom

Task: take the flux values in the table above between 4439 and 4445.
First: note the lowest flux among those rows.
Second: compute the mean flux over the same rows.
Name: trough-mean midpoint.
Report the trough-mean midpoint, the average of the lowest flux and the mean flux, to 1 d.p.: 11.7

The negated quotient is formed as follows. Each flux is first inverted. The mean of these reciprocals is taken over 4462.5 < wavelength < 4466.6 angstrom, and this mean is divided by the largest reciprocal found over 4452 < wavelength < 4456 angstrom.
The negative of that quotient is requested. -0.850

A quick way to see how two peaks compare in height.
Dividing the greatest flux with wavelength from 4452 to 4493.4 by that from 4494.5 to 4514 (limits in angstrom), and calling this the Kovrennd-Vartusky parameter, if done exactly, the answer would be 0.95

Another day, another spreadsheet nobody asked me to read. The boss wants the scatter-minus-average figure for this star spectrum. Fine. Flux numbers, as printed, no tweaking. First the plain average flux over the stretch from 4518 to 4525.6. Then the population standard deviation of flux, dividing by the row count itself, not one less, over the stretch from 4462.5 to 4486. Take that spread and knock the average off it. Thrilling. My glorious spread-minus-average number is -12.7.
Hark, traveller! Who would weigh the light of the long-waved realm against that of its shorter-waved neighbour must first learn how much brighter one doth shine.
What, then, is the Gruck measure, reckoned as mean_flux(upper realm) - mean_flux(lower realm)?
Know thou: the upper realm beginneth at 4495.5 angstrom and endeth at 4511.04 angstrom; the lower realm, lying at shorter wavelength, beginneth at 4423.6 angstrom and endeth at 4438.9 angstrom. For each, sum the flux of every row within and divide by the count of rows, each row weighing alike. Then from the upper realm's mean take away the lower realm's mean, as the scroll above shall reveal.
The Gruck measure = 1.6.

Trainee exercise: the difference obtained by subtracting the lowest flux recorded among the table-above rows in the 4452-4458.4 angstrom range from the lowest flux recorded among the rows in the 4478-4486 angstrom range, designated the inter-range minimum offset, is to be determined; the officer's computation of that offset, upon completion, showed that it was 1.1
